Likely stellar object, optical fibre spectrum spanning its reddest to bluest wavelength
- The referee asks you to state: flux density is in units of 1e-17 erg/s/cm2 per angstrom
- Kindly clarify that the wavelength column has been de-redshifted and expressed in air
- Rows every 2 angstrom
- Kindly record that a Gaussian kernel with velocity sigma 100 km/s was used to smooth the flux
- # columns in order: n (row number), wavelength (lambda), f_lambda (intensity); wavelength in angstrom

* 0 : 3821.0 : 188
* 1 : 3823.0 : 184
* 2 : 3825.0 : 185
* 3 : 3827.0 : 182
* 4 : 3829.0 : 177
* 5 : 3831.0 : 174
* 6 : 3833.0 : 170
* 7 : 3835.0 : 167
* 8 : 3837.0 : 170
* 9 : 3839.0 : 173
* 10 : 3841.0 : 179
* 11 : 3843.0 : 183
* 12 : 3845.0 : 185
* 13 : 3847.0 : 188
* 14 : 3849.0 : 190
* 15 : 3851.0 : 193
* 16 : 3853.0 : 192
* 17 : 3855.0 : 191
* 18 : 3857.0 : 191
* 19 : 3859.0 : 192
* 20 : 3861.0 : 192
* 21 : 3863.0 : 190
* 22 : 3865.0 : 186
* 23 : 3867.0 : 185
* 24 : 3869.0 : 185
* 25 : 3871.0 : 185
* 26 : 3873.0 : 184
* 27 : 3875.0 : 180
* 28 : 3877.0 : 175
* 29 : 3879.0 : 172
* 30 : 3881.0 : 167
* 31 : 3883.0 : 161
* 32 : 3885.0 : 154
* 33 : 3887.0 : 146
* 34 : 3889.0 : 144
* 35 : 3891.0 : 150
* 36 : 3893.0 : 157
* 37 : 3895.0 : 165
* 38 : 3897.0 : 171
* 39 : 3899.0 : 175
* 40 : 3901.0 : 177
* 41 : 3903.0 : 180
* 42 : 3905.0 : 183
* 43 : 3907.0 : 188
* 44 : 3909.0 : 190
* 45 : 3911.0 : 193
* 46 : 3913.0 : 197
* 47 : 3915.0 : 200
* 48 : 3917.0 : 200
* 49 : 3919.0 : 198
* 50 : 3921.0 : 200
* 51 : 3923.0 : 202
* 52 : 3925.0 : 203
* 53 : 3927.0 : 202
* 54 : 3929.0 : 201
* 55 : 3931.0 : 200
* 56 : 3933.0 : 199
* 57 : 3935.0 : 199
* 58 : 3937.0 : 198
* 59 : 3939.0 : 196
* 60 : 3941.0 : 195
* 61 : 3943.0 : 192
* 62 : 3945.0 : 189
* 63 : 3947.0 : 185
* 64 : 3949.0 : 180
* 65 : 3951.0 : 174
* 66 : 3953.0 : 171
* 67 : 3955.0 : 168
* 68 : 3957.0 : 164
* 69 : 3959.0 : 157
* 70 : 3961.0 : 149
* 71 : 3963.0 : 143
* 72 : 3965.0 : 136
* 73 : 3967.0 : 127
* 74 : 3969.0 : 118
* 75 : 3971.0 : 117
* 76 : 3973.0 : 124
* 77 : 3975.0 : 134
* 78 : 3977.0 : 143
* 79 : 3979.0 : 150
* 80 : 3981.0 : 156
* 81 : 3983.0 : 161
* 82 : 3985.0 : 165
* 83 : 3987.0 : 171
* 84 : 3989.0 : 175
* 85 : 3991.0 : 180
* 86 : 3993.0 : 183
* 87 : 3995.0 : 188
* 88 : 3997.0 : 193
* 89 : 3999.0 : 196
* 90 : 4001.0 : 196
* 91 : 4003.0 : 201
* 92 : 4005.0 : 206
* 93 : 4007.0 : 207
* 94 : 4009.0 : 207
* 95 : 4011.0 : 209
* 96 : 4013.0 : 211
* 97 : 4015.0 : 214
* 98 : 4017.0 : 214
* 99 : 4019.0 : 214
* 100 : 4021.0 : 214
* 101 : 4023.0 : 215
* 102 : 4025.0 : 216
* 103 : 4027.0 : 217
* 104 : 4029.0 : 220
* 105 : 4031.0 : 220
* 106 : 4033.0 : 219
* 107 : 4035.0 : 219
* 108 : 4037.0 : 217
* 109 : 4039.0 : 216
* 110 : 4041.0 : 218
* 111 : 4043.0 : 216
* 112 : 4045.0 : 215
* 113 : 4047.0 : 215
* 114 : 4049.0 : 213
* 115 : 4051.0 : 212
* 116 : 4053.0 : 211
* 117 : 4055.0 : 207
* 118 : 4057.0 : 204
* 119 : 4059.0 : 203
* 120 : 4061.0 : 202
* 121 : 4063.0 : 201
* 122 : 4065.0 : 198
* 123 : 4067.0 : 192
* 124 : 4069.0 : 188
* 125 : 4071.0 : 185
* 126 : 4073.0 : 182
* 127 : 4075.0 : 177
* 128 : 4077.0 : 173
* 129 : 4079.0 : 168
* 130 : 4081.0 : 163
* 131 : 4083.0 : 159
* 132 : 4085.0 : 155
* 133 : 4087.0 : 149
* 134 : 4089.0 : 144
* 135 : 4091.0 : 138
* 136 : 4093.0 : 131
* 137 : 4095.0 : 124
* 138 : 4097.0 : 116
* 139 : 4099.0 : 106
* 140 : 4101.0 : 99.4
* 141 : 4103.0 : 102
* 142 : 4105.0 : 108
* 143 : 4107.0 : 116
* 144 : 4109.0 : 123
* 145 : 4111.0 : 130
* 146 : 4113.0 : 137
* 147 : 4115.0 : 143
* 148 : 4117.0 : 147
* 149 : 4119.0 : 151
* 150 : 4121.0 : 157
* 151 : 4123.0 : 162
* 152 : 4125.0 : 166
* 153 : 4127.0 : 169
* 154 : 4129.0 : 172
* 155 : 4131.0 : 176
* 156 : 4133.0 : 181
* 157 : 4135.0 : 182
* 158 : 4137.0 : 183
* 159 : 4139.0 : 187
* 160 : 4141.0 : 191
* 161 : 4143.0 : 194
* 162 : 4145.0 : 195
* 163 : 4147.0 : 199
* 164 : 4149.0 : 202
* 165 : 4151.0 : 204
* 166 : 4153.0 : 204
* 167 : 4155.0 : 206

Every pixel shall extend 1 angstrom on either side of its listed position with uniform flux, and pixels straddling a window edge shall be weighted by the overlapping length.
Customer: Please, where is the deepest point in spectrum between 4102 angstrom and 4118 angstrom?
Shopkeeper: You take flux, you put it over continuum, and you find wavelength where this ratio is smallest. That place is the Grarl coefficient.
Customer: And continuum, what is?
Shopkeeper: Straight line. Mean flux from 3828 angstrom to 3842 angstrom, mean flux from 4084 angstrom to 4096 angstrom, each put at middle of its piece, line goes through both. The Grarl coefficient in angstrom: 4103.0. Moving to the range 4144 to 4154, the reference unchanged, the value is 4145.0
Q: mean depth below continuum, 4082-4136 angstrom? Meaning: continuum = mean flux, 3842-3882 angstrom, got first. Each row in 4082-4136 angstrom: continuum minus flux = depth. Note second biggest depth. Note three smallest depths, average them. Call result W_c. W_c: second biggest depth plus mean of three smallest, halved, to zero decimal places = 44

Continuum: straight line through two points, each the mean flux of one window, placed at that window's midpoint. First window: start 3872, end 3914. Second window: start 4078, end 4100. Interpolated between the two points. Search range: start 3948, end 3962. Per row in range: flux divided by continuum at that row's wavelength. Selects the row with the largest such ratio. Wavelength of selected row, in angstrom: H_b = 3949.0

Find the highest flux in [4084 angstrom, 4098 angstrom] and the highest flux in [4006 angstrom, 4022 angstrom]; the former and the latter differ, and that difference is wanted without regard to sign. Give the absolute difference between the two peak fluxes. 59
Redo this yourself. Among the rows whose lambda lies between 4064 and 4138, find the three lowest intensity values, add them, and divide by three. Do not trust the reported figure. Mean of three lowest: 102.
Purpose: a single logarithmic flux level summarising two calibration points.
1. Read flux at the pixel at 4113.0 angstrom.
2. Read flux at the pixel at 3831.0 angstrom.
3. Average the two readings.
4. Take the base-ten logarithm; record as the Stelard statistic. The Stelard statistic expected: 2.19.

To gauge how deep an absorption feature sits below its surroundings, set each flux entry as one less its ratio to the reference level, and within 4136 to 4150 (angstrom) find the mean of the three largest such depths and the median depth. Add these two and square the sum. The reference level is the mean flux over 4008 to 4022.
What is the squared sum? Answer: 0.0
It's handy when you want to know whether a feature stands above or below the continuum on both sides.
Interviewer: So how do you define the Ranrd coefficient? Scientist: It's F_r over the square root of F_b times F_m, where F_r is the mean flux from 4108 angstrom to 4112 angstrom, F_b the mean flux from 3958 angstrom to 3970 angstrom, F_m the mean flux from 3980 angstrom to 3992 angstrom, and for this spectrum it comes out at 0.83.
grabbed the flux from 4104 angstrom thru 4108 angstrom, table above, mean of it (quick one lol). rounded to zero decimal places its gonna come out 112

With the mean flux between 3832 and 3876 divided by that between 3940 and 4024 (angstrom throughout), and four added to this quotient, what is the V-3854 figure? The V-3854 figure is 5.05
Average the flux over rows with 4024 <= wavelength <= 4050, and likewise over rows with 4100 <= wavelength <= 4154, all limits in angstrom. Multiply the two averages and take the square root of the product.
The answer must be 188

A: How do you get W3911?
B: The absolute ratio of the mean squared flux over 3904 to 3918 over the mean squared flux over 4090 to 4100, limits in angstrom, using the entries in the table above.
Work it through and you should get 2.4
